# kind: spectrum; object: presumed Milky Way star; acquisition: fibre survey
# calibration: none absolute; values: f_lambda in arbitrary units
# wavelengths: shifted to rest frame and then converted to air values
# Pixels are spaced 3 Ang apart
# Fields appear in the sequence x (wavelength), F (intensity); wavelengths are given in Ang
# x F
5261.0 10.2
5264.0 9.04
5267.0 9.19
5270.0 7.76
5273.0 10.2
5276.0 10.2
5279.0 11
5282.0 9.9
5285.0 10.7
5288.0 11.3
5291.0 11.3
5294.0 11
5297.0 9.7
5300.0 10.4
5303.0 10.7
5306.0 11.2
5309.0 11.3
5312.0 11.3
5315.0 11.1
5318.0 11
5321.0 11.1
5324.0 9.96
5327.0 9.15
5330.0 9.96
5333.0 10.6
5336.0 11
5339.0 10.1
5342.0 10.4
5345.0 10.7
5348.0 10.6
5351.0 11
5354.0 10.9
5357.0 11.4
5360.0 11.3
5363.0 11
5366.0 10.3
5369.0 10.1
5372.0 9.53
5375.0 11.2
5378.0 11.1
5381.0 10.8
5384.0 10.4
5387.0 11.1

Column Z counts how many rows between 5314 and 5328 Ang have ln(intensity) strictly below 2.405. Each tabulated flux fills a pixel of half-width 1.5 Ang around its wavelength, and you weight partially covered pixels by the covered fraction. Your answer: 3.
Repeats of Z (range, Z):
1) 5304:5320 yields 1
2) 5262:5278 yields 5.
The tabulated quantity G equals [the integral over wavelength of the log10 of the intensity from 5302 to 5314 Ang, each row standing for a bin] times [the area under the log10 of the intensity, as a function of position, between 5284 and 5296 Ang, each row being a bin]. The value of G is 157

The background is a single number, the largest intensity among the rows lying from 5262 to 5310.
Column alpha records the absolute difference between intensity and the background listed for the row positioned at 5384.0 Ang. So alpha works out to 0.90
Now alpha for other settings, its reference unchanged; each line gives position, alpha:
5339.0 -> 1.20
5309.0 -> 0.00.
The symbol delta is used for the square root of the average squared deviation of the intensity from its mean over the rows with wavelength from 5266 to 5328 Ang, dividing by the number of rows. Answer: 0.90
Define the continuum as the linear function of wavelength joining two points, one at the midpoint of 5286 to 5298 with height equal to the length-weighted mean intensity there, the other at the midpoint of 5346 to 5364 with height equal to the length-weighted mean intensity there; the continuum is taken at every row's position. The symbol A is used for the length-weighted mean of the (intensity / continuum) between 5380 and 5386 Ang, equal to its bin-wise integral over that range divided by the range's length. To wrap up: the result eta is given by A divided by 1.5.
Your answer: 0.638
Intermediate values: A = 0.96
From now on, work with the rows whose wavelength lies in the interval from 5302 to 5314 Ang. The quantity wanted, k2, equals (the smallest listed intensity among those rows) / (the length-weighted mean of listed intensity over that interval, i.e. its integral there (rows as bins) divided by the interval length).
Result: 0.96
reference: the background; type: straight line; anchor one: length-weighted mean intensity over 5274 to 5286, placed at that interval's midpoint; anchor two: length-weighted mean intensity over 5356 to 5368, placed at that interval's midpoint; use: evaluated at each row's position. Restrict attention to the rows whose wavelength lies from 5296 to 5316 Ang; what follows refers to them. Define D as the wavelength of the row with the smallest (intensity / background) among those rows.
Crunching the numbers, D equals 5297.0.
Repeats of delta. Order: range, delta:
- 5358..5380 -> 0.62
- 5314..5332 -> 0.74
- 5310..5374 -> 0.60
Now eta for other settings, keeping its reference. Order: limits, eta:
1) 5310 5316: 0.685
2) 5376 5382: 0.661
